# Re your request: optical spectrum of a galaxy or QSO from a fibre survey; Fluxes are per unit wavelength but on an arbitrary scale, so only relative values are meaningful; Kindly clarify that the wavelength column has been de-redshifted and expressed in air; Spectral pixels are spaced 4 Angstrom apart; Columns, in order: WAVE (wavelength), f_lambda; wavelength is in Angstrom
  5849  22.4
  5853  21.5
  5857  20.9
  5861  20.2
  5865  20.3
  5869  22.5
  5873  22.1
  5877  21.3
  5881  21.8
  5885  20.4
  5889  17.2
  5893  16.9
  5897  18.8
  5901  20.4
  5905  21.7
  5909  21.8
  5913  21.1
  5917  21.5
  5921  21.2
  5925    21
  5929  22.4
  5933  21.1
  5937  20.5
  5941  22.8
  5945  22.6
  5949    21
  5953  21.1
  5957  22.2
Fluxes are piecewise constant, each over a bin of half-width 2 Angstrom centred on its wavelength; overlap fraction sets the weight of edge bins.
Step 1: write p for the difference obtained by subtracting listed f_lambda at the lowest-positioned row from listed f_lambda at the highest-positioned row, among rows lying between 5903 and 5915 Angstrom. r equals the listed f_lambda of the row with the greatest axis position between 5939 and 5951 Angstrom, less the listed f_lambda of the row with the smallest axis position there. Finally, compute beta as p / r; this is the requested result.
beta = 0.3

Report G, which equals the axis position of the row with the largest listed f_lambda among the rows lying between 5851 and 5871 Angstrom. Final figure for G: 5869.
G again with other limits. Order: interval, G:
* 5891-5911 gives 5909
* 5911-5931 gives 5929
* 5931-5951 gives 5941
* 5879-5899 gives 5881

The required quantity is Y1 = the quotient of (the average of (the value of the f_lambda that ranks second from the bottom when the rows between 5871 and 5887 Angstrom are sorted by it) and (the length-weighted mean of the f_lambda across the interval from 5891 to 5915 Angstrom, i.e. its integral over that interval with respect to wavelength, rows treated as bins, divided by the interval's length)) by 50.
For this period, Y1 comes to 0.414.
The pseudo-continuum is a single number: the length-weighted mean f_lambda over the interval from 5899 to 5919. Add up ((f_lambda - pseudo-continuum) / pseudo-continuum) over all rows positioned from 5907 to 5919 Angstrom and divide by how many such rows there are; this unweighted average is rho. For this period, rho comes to 0.01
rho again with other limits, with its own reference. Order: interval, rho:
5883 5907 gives -0.10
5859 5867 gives -0.05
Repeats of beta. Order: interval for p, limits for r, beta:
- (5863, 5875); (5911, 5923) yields 18.0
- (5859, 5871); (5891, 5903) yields 0.7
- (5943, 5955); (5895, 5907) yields -0.5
